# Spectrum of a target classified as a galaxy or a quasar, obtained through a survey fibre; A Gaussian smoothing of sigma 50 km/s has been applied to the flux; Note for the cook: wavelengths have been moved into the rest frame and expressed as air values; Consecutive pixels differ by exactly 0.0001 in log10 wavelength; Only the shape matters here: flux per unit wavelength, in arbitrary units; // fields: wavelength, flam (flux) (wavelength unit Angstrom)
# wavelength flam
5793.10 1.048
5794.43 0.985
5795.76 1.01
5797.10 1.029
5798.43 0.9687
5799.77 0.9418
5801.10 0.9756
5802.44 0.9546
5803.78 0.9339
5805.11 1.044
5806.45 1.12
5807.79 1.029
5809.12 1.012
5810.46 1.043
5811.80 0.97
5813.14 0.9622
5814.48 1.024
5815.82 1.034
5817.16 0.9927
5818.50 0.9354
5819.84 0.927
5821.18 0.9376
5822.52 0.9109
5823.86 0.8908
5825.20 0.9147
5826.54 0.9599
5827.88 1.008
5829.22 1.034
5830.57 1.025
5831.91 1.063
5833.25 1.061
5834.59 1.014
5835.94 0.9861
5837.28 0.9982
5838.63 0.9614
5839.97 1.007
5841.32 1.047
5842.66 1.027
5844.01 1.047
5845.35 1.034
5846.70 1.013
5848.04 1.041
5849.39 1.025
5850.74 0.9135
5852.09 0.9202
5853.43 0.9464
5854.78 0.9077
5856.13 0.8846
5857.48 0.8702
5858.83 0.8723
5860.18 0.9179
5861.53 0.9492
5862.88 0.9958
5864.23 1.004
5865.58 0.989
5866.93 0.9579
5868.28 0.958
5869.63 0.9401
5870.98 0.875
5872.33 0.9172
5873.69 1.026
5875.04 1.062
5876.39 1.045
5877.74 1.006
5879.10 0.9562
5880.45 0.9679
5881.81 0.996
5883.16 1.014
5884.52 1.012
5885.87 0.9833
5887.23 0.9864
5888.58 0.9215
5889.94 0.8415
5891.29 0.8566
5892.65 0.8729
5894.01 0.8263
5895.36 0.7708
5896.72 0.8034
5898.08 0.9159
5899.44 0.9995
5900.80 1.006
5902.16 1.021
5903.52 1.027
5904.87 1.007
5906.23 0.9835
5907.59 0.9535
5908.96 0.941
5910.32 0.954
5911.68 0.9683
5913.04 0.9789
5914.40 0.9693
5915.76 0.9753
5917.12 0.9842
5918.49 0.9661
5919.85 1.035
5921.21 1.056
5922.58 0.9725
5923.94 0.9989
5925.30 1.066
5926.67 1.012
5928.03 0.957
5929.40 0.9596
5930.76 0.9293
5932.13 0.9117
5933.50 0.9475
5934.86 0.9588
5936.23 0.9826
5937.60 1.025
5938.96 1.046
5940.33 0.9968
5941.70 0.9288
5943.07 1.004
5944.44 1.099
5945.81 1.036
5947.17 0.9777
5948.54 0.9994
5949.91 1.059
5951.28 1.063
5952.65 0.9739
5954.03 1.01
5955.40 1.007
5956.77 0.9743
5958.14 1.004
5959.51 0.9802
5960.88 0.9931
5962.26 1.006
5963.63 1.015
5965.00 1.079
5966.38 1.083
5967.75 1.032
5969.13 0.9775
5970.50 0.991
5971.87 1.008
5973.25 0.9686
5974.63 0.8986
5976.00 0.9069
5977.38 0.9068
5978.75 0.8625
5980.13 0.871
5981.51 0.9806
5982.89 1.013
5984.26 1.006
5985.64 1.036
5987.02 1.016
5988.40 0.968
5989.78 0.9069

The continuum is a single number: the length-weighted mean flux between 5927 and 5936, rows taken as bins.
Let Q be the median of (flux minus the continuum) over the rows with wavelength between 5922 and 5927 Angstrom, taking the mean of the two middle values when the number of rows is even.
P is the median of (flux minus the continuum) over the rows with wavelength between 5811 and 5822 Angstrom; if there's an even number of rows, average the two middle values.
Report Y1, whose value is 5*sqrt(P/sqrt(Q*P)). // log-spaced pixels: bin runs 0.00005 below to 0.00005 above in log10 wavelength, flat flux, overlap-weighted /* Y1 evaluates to 3.7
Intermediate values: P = 0.017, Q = 0.057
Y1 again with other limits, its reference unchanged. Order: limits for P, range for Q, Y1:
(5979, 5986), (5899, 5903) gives 5.0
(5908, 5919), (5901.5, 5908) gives 3.8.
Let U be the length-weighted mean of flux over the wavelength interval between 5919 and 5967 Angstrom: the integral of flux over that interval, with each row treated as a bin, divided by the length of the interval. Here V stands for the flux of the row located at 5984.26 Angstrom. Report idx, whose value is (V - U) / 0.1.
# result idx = 0.0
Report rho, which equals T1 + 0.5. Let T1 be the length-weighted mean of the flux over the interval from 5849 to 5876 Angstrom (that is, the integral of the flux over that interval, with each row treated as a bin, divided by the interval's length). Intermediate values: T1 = 0.95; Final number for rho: 1.45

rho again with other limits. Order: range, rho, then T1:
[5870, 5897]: 1.44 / 0.94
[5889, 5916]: 1.43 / 0.93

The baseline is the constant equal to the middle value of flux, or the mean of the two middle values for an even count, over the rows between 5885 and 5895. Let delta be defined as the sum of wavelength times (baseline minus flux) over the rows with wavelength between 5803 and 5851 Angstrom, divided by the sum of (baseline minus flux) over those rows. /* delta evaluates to 5827.7 Angstrom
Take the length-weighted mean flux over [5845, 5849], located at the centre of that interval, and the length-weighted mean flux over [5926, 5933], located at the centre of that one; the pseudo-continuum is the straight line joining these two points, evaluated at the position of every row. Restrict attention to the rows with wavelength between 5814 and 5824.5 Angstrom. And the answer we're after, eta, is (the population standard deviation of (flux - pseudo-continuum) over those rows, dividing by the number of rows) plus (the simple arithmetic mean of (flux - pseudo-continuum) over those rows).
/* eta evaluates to -0.05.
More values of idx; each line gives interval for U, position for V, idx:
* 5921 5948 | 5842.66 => 0.3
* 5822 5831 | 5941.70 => -0.3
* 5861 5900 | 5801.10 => 0.3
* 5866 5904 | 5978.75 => -0.9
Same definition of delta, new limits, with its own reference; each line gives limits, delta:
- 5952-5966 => 5959.4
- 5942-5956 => 5949.0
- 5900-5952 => 5927.2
